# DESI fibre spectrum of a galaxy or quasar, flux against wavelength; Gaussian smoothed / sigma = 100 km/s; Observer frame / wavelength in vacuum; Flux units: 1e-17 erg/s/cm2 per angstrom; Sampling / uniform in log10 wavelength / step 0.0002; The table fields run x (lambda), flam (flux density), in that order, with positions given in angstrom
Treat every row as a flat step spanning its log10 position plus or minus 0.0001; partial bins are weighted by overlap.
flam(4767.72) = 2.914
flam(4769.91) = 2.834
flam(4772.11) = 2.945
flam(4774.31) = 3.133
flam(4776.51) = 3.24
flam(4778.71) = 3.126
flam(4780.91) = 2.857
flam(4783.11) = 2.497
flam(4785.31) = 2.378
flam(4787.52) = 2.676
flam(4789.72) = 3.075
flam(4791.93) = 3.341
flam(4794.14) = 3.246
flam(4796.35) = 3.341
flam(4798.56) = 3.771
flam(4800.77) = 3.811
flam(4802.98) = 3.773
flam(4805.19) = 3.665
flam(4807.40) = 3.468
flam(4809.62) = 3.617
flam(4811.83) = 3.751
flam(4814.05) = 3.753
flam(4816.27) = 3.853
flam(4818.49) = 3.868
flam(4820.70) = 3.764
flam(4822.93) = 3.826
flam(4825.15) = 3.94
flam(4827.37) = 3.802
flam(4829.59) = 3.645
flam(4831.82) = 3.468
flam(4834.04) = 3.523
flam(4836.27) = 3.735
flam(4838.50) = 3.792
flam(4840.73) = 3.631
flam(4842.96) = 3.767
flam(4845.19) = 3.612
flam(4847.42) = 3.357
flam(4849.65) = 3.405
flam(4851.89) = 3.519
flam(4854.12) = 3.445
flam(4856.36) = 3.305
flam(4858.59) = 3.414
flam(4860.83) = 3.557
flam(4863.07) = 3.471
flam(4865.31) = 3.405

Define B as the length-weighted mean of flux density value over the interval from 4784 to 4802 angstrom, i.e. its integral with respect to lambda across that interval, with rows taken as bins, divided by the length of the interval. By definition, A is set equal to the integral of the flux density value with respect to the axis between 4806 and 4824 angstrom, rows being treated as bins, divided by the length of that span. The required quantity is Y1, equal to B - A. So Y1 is -0.5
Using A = 3.74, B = 3.2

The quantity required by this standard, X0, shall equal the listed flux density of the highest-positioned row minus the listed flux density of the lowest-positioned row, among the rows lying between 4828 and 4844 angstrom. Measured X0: 0.12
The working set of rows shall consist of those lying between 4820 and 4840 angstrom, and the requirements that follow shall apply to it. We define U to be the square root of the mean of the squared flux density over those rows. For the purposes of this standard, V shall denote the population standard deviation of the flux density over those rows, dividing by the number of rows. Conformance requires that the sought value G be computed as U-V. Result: 3.58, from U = 3.7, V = 0.14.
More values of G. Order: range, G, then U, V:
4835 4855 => 3.44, 3.6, 0.15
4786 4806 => 3.07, 3.4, 0.36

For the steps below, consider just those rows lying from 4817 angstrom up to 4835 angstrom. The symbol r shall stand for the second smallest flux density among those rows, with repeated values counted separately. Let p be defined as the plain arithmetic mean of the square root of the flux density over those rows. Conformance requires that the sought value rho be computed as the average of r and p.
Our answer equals 2.73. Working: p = 1.93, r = 3.523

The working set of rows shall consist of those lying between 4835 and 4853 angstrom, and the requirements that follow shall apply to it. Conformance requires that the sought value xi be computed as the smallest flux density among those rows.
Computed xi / 3.357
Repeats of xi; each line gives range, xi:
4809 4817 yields 3.617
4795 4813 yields 3.341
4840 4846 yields 3.612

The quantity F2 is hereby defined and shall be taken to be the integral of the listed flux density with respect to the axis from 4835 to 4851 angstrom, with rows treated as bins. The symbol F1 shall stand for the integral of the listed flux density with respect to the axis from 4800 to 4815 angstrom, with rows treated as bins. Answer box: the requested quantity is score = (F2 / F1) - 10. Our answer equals -8.96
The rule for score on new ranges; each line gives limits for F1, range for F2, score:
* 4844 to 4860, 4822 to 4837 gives -8.99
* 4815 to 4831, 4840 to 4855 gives -9.13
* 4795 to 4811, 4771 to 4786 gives -9.25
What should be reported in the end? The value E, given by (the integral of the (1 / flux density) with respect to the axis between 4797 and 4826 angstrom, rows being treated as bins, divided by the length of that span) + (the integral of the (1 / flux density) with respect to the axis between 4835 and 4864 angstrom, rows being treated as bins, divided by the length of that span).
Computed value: 0.5500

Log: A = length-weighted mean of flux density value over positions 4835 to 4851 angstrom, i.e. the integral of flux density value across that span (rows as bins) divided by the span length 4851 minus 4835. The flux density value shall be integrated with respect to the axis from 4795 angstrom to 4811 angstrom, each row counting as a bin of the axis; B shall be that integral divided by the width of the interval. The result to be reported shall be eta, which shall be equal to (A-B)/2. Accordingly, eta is -0.01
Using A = 3.61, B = 3.63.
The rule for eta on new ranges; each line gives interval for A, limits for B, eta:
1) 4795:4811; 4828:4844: -0.01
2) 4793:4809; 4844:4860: 0.07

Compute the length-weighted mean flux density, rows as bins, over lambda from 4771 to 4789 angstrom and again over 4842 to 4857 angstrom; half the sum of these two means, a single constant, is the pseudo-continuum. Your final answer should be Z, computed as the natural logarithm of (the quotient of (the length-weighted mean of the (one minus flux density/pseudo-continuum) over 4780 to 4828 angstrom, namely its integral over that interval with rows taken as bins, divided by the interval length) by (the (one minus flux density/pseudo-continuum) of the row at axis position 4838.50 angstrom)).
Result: -0.8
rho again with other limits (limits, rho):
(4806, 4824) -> 2.77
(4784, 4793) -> 2.18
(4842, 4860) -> 2.61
